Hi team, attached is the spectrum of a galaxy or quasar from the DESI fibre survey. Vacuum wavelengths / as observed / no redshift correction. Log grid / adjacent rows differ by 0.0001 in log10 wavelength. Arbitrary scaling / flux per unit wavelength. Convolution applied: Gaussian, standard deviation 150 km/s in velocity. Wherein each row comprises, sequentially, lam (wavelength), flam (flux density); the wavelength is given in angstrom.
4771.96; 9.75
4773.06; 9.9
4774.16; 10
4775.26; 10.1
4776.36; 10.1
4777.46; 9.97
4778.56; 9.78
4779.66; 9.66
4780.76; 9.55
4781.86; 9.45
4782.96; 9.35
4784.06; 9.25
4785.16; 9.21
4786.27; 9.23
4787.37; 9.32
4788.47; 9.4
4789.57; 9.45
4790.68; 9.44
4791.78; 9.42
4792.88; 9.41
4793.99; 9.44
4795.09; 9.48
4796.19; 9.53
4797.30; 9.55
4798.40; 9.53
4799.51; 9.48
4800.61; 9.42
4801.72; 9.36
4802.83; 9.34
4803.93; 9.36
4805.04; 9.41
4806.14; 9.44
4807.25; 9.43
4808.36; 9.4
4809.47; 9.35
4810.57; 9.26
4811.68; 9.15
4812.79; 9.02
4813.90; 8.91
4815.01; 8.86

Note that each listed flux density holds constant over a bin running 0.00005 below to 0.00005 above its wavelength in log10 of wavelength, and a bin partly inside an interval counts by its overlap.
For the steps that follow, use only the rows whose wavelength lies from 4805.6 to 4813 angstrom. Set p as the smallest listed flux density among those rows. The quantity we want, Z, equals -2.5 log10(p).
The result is -2.388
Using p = 9.02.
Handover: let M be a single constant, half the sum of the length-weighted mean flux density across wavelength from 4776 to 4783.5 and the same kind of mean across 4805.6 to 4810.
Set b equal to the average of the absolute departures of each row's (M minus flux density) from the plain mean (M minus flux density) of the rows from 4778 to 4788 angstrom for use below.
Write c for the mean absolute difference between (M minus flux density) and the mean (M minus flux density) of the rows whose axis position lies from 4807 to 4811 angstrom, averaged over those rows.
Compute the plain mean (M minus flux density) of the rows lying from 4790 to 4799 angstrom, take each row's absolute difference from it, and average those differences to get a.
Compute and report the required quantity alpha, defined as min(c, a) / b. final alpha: 0.28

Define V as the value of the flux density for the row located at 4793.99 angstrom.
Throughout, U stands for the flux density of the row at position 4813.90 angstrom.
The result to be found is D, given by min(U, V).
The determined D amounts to 8.91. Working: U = 8.91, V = 9.44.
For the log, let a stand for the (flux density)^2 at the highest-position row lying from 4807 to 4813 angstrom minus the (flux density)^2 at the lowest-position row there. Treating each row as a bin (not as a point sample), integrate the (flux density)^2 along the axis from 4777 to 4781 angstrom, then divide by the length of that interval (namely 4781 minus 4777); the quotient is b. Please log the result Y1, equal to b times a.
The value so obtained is -719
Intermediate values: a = -7.6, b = 95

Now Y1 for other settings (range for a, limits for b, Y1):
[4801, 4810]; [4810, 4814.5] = -15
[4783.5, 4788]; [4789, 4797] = 116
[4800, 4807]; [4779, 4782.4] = 35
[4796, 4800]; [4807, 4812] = -83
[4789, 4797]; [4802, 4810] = 134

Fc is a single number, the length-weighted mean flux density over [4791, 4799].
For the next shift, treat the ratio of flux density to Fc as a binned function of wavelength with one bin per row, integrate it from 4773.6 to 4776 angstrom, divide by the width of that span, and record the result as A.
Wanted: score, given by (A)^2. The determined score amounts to 1.122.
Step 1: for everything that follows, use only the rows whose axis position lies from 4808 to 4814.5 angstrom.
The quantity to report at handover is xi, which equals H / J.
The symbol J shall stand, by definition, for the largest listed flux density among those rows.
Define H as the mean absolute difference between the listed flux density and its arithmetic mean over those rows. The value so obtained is 0.016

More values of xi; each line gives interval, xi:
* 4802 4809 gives 0.003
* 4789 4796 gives 0.002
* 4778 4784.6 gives 0.016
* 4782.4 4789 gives 0.007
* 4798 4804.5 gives 0.006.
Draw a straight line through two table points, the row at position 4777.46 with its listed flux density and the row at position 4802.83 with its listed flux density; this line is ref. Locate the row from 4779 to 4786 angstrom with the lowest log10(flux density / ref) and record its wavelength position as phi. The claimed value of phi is 4785.16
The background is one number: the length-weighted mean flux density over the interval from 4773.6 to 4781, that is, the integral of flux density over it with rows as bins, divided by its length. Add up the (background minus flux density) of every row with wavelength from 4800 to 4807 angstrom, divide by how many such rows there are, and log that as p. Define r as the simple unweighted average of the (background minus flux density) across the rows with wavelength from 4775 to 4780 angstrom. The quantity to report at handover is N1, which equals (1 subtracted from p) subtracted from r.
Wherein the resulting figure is 0.5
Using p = 0.50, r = -0.03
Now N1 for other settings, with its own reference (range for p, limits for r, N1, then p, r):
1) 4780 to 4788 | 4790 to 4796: 0.9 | 0.56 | 0.46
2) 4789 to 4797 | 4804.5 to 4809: 1.0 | 0.44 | 0.47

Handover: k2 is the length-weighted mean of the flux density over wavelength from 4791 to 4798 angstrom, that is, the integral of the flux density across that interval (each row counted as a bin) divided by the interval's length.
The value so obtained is 9.48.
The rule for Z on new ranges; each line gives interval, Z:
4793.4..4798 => -2.437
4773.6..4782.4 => -2.439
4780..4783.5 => -2.427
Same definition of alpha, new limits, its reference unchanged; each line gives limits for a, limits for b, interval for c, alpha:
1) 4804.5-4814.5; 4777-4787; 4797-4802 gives 0.29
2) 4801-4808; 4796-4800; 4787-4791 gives 1.73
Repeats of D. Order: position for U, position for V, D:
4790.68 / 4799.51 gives 9.44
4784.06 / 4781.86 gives 9.25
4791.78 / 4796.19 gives 9.42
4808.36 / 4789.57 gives 9.40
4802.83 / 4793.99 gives 9.34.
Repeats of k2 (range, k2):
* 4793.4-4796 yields 9.48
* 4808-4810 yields 9.36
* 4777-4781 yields 9.75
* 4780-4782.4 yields 9.52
